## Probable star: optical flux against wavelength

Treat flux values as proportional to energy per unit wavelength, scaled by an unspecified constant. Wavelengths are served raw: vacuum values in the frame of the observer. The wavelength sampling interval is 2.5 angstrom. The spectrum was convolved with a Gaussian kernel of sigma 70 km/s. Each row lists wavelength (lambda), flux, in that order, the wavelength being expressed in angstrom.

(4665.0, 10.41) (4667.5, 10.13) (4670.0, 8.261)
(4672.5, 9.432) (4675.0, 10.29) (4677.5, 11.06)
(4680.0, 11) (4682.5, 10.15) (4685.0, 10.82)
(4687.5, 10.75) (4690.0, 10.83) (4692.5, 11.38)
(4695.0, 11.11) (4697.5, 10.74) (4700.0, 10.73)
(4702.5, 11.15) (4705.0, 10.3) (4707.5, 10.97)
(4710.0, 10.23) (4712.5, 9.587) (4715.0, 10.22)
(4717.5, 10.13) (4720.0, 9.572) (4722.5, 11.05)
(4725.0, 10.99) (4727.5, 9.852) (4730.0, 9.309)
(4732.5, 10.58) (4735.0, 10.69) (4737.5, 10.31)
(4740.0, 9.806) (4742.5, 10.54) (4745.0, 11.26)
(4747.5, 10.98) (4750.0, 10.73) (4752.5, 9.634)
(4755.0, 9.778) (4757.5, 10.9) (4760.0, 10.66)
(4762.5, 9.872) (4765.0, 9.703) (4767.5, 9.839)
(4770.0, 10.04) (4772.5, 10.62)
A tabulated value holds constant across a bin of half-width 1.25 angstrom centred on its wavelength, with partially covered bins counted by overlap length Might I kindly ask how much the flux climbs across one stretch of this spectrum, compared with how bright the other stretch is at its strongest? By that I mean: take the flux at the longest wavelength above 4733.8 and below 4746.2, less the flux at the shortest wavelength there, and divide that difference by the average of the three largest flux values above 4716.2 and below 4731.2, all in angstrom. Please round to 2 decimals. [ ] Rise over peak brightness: 0.05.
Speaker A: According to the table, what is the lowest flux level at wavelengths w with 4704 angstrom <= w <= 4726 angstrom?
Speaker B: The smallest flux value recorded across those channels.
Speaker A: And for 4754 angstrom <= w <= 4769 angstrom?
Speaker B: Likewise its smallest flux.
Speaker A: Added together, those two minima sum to 19.3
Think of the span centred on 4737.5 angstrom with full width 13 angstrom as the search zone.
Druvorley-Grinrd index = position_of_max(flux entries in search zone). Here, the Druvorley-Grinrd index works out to 4735.0 angstrom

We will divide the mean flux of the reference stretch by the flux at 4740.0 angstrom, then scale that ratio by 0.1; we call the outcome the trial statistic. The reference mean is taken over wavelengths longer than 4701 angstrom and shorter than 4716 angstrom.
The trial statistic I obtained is 0.106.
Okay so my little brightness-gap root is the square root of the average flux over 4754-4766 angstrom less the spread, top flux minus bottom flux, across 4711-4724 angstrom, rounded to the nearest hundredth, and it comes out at 2.95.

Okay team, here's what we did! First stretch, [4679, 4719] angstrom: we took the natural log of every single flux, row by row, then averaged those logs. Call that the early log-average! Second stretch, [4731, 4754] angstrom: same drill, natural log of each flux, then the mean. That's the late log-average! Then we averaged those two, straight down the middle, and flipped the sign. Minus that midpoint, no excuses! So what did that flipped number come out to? -2.36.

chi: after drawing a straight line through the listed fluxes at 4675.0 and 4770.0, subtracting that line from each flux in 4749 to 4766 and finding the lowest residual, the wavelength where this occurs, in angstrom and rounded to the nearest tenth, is 4752.5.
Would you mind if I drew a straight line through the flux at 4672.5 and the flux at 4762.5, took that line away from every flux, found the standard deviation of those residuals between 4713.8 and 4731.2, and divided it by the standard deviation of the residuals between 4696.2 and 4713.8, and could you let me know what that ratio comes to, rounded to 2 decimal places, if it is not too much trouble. 1.22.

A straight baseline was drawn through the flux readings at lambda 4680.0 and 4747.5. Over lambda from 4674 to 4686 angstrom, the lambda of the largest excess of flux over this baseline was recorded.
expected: 4677.5 angstrom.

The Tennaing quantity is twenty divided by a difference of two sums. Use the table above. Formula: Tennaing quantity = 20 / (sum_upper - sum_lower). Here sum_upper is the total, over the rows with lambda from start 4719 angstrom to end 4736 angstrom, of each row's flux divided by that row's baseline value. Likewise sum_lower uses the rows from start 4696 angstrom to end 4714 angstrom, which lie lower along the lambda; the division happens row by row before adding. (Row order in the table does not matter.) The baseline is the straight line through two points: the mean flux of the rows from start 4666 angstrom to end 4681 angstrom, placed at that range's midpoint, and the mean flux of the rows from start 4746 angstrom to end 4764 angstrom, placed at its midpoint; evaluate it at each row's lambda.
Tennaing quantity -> -87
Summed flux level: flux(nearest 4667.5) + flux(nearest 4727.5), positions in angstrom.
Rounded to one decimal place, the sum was 20.0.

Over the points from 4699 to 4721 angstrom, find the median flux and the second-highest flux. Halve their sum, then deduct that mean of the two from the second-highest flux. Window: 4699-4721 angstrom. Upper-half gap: 0.37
